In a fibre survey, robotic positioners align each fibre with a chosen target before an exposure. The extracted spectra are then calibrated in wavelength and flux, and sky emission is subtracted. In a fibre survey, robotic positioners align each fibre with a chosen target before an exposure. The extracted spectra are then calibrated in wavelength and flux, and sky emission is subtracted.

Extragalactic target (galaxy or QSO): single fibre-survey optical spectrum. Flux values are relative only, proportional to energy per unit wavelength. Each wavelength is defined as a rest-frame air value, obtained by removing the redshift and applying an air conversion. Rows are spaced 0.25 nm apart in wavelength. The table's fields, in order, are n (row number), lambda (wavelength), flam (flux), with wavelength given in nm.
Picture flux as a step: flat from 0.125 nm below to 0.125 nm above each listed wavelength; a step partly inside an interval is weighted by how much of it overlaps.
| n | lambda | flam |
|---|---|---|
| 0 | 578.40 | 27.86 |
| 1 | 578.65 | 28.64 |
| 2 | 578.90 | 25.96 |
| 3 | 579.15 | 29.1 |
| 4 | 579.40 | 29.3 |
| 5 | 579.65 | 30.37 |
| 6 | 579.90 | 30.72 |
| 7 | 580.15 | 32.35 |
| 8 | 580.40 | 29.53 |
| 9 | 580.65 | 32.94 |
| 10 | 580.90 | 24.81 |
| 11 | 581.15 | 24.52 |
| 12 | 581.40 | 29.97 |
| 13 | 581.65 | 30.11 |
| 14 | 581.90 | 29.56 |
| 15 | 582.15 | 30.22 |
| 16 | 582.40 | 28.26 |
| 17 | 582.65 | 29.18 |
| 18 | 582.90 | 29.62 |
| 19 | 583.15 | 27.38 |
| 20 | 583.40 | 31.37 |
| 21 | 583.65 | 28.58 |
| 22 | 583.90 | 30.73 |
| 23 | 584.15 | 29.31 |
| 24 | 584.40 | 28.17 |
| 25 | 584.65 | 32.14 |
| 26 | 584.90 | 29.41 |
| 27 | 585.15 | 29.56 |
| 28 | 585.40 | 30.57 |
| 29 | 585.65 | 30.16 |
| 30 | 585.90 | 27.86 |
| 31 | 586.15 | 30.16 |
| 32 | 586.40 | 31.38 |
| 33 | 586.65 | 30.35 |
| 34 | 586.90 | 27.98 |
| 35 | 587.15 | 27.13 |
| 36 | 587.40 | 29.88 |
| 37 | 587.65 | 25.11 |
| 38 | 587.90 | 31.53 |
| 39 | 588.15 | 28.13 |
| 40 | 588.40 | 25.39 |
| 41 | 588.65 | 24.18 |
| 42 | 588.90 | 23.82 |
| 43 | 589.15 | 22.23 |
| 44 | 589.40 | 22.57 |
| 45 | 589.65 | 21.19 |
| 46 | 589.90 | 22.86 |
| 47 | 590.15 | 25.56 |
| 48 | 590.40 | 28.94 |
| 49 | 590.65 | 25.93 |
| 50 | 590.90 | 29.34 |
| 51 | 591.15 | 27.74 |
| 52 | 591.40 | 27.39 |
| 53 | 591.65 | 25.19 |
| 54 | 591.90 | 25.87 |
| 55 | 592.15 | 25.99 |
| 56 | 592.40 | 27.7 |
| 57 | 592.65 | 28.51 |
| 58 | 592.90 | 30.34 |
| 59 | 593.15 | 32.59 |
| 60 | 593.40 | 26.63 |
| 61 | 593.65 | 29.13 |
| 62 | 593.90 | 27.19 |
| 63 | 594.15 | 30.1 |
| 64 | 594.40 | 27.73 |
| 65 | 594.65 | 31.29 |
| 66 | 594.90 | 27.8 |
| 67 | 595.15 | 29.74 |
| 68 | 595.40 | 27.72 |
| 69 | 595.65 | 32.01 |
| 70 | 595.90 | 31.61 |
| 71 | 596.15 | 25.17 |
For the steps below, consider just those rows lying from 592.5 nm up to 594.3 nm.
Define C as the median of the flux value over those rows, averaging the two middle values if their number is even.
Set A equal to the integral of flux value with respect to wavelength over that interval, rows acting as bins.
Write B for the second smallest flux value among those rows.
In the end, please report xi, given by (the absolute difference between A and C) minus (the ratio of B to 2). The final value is 10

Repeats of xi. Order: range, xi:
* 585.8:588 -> 20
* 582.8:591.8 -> 210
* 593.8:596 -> 21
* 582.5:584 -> 0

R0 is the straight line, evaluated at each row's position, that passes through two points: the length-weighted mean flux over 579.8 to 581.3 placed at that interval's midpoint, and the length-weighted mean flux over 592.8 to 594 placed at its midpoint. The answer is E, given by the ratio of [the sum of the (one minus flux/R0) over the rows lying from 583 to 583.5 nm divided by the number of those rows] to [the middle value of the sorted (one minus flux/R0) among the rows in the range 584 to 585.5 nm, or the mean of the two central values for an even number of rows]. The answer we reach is 0.7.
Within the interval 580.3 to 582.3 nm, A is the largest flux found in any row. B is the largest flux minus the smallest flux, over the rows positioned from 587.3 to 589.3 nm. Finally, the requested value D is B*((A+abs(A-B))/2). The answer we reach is 263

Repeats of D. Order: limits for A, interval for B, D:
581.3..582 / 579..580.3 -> 93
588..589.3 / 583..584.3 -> 104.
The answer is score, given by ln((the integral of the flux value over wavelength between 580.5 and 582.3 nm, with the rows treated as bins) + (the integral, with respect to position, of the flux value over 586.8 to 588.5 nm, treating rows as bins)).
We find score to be 4.60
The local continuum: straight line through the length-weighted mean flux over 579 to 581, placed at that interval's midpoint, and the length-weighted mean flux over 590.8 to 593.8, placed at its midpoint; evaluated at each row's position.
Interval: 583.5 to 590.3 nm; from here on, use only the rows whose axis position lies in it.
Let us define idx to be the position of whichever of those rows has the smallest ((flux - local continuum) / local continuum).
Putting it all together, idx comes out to 589.65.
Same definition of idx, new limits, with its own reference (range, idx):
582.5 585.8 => 583.15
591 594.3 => 591.65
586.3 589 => 588.90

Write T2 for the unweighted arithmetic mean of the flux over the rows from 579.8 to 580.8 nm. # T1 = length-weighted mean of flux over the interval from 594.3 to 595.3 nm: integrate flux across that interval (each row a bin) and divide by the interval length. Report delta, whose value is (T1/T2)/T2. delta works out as 0.030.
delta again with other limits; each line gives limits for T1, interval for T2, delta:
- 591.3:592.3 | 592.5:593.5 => 0.030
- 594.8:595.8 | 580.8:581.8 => 0.039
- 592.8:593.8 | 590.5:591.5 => 0.039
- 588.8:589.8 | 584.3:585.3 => 0.025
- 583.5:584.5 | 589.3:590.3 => 0.055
